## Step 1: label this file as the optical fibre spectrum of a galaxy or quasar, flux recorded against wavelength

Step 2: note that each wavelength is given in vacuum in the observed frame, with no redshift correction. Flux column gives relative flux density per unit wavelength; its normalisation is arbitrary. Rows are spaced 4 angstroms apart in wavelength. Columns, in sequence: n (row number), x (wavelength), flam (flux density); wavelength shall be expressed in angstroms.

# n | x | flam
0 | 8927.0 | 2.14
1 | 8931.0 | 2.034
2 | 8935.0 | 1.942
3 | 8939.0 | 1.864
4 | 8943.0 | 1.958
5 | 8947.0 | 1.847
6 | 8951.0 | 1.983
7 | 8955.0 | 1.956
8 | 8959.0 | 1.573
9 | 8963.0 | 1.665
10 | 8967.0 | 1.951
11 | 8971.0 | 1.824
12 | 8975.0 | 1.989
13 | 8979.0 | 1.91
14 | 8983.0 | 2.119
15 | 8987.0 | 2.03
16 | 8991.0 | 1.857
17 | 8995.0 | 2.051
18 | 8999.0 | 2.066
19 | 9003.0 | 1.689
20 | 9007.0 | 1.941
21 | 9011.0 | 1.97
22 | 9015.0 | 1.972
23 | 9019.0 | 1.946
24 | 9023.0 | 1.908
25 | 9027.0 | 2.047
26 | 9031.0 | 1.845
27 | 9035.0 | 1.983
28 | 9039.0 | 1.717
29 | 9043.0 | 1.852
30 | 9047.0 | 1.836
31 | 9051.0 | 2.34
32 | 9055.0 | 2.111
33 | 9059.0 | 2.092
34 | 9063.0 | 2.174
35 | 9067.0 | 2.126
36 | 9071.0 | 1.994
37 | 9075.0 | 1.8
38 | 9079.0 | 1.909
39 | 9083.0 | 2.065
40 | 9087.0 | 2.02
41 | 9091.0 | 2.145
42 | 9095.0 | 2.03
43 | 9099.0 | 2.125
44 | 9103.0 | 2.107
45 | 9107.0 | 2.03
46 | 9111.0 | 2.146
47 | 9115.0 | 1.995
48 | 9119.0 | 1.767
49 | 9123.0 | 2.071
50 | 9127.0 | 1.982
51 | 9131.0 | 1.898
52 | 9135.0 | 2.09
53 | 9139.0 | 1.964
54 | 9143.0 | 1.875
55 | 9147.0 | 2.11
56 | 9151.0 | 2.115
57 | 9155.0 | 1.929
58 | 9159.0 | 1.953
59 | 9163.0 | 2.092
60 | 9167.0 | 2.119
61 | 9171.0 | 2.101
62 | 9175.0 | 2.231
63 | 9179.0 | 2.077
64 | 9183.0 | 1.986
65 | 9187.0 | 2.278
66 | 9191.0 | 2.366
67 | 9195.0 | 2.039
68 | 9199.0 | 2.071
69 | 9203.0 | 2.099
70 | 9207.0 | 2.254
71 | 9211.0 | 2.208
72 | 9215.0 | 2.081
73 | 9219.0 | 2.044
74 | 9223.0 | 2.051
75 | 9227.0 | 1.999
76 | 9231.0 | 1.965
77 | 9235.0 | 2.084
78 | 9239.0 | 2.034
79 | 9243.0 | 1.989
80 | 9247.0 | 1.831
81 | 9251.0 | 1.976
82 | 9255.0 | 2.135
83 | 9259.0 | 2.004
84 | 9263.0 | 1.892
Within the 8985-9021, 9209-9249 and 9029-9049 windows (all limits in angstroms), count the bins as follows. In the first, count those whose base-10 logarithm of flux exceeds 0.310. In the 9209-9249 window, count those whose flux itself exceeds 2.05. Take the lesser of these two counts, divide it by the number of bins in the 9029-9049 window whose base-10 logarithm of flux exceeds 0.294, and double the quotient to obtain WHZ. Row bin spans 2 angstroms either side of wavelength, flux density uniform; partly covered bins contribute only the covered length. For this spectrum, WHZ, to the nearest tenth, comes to 4.0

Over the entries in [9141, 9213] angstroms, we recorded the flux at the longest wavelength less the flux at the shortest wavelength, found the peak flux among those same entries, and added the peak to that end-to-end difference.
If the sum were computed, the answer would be 2.7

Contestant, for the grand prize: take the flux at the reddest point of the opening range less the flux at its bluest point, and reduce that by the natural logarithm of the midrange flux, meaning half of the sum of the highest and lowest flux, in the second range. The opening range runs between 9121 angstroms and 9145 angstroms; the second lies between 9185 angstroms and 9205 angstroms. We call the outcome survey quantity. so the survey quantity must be -0.99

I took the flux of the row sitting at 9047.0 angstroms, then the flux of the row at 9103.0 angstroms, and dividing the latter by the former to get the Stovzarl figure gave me 1.15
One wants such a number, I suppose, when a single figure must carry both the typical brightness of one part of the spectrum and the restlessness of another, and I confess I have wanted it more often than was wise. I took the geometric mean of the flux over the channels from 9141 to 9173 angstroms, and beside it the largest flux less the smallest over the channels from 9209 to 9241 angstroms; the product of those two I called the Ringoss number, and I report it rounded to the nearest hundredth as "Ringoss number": 0.49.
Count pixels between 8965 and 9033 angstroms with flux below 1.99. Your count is 12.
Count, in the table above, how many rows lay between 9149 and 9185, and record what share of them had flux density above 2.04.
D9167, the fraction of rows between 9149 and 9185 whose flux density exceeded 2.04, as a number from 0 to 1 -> 0.67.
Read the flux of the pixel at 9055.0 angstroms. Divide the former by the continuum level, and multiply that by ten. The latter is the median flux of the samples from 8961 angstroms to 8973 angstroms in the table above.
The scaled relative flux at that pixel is 11.6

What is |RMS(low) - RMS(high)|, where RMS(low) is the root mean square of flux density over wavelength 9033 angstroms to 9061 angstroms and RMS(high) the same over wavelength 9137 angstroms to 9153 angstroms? 0.02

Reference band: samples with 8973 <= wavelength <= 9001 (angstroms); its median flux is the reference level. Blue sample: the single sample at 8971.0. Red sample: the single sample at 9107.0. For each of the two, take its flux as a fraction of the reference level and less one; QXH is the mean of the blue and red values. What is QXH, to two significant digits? -0.051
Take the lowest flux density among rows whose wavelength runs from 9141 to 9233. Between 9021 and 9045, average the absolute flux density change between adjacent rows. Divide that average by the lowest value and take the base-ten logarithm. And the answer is -1.03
